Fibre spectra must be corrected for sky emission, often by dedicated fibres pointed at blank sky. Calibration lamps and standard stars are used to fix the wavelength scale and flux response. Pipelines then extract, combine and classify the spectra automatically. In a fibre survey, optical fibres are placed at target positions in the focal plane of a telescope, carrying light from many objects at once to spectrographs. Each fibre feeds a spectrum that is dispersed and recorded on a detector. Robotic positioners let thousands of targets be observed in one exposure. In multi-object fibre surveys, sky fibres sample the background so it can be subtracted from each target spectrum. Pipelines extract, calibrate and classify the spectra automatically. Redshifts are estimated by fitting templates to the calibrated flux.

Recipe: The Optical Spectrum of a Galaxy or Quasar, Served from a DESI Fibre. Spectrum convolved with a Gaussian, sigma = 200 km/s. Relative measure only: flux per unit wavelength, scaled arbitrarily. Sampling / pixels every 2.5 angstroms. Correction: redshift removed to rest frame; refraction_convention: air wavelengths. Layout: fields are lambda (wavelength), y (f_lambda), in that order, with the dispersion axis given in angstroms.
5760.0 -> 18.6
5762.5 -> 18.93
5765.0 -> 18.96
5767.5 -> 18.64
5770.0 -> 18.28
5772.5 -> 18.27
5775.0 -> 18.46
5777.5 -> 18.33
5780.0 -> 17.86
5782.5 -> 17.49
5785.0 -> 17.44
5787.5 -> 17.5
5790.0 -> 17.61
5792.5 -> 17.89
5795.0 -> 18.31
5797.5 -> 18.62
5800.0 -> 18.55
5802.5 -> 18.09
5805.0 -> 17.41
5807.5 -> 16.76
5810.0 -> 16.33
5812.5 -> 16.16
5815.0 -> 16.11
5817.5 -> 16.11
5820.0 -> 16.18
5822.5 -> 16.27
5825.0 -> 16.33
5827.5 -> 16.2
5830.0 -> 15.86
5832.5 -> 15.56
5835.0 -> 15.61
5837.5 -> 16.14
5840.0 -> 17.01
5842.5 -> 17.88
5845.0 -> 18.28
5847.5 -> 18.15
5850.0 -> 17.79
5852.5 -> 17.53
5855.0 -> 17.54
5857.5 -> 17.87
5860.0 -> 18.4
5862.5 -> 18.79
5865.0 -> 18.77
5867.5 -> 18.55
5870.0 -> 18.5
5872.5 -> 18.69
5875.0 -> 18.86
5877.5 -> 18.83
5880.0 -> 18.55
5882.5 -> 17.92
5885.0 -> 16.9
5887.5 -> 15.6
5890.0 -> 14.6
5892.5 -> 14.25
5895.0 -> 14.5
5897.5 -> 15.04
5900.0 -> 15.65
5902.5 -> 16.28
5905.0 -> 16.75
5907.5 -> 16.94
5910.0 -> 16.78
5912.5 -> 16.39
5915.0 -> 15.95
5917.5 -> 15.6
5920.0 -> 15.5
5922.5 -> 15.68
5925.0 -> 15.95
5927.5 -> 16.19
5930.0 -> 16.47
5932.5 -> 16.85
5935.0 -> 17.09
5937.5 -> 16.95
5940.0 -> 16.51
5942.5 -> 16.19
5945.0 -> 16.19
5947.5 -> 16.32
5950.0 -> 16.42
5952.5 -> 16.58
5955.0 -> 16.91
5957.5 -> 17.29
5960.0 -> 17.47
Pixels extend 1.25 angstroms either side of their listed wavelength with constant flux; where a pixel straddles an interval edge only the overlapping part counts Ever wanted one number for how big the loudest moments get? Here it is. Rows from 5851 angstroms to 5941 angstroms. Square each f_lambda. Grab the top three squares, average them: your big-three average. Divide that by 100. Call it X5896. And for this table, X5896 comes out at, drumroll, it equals 3.54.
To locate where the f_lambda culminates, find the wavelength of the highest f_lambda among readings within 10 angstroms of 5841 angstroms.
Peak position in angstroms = 5845.0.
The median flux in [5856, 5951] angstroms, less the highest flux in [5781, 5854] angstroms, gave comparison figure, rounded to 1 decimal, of -2.1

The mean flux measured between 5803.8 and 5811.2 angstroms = 16.8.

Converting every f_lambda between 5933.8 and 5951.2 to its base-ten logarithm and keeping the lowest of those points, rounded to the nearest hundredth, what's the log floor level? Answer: 1.21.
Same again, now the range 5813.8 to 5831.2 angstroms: 1.20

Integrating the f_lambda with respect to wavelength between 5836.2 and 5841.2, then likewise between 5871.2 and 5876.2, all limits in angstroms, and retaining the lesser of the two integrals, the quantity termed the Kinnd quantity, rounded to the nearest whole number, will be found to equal 83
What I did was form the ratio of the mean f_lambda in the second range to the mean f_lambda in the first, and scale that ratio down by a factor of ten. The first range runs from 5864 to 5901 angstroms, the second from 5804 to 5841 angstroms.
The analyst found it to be 0.0956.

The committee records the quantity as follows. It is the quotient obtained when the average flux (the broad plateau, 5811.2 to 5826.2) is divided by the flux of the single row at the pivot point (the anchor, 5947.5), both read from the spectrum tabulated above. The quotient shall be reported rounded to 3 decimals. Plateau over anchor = 0.992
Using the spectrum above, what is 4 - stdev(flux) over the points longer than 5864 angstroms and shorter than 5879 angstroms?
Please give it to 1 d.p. 3.9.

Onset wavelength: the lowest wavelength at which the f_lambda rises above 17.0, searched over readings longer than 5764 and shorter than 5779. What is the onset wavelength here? 5765.0 angstroms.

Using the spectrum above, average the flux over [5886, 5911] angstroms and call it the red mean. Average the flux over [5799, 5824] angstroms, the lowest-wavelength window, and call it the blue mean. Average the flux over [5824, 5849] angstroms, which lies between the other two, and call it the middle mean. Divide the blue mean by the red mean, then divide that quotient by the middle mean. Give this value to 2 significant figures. 0.064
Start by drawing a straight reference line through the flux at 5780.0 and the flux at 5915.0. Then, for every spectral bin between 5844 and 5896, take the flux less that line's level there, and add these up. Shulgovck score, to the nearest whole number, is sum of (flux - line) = 21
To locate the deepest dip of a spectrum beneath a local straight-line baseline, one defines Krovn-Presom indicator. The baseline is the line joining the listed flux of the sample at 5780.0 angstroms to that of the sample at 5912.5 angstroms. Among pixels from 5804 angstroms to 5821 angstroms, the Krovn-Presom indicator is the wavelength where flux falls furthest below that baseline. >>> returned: 5815.0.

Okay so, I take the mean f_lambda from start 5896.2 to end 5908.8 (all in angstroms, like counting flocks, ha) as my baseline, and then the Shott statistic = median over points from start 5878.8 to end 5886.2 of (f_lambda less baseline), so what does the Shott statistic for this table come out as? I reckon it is 1.8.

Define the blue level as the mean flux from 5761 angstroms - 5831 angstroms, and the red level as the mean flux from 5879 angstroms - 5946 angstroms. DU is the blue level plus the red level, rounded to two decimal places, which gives 33.66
